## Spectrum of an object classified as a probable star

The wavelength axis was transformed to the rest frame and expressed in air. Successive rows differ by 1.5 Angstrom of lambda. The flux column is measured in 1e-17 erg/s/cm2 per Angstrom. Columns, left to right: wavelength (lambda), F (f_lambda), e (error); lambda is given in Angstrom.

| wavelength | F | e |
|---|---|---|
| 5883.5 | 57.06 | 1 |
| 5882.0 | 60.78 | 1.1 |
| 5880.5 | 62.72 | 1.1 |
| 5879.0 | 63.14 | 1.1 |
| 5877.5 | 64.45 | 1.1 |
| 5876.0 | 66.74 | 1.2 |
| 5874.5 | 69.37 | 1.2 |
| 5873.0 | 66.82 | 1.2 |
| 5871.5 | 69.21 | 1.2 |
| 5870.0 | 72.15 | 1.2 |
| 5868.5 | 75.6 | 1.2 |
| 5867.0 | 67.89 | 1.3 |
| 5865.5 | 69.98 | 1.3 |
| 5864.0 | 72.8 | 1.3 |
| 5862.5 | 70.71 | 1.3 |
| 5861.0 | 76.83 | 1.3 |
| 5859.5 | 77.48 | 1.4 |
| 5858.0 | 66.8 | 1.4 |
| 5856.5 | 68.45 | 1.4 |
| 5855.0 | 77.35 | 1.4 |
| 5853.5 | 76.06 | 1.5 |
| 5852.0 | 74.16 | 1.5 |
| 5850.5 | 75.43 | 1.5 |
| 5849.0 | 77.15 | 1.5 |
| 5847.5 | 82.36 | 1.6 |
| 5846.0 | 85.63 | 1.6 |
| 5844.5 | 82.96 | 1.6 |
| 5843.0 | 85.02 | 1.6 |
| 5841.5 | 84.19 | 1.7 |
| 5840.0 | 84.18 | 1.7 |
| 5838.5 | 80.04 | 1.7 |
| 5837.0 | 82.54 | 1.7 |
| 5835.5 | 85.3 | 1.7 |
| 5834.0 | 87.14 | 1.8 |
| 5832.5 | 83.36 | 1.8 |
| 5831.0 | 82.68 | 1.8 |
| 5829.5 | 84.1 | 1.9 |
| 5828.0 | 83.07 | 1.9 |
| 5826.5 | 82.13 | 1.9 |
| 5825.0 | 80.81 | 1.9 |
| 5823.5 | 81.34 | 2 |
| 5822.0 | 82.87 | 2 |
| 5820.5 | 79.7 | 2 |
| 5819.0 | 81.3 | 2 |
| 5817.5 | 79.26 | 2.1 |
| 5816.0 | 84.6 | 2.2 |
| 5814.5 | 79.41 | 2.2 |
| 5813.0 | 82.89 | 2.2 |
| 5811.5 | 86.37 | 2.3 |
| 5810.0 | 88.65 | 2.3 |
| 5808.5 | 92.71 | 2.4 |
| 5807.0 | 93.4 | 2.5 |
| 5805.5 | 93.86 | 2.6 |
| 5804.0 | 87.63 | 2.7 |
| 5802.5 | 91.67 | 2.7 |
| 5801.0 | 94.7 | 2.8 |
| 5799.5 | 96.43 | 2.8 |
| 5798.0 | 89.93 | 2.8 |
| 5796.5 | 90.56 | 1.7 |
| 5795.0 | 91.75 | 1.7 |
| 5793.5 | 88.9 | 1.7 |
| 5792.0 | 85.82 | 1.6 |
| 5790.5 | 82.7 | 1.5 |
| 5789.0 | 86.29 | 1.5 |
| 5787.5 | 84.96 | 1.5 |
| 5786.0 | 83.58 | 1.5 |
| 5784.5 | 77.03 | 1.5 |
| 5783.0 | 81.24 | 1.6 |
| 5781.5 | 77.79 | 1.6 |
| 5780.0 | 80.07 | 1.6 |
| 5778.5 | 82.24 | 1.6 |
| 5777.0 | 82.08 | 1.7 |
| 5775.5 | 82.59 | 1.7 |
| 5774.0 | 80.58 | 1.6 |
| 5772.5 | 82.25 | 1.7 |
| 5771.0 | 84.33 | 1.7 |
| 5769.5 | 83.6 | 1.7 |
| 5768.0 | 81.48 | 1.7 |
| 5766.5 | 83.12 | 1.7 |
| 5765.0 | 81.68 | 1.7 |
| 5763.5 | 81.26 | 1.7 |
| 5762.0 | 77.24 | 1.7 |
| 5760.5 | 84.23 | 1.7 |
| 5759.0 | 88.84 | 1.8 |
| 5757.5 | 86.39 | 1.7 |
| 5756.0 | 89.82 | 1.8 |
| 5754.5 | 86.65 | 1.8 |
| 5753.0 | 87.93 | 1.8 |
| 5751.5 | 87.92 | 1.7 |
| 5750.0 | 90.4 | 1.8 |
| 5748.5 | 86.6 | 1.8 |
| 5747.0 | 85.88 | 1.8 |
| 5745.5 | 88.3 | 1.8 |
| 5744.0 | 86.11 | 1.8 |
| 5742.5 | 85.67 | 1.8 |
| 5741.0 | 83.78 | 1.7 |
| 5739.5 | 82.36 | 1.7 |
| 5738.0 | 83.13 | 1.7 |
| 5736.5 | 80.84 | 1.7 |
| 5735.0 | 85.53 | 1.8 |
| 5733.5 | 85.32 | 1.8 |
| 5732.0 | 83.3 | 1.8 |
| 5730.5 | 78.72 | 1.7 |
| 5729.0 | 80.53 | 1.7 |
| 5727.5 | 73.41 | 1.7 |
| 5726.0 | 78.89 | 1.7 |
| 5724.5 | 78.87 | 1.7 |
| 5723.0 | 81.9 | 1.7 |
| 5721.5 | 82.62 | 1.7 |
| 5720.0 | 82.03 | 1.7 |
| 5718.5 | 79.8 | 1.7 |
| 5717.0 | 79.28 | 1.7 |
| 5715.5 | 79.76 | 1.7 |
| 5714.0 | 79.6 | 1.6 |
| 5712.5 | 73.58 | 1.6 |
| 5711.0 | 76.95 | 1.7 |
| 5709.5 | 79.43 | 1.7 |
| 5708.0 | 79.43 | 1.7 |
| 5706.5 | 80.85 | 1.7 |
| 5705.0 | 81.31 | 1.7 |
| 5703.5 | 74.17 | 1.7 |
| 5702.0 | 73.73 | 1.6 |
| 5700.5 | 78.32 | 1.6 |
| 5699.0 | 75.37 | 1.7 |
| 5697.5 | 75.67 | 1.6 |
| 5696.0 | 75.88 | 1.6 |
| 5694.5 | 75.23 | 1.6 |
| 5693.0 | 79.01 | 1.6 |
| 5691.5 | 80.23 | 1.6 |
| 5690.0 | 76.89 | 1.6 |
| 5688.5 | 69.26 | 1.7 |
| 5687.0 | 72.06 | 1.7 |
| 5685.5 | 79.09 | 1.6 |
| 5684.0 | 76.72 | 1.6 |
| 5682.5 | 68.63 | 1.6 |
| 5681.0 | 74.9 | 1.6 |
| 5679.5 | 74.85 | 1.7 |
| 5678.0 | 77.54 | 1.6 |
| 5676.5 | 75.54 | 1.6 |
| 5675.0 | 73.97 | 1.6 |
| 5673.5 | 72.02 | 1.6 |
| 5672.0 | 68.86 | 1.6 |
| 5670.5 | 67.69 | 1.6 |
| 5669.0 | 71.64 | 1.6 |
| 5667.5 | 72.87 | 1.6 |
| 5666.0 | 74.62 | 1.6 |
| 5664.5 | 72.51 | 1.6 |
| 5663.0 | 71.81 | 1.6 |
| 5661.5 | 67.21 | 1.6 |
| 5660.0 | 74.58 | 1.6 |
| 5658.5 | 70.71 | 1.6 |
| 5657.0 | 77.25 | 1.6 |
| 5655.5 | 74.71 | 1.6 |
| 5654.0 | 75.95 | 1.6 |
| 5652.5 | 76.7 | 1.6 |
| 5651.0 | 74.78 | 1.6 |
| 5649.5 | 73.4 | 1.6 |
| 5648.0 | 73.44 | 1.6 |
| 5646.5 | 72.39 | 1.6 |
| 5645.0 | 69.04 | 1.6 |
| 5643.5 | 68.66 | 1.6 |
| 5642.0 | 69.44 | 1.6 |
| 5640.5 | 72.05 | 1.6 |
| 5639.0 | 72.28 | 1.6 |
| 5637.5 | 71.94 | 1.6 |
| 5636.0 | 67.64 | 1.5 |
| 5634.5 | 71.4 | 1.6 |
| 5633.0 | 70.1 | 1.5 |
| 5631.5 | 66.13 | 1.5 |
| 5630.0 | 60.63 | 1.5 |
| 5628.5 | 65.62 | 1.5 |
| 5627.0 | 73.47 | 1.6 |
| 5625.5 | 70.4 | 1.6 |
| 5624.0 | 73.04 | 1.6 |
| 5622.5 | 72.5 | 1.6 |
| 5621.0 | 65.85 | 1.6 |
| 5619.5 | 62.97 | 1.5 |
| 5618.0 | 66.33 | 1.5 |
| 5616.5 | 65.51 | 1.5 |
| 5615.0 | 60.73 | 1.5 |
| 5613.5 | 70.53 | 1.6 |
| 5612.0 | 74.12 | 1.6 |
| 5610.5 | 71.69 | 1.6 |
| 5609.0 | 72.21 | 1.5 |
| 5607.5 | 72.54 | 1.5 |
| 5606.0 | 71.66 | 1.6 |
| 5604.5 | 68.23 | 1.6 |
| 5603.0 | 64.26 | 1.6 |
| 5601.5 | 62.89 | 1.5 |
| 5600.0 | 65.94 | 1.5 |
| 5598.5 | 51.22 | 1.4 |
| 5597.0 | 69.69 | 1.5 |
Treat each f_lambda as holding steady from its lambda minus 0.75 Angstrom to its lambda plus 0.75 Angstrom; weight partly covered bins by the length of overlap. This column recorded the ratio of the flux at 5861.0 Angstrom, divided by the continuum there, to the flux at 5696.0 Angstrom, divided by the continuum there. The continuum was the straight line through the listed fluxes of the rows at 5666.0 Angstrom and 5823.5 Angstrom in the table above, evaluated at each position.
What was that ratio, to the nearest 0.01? 0.93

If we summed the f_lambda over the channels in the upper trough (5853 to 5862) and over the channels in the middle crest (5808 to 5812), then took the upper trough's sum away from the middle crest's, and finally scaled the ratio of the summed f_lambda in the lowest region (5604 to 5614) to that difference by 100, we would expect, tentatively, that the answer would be -286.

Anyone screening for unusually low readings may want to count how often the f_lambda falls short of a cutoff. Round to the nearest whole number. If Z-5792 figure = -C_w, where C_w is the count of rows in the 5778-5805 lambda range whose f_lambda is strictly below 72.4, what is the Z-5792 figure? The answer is 0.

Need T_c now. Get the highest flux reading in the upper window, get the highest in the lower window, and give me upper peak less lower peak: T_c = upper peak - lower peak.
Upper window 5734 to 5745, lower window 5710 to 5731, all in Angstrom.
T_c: 3.5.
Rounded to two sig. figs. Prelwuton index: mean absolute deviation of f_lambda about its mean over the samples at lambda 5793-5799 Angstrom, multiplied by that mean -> 79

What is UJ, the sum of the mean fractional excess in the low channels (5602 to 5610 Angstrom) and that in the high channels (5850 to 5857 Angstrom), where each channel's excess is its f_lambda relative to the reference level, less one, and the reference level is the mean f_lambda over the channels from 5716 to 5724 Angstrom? -0.22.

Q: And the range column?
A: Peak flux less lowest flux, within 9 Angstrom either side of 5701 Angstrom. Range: 7.6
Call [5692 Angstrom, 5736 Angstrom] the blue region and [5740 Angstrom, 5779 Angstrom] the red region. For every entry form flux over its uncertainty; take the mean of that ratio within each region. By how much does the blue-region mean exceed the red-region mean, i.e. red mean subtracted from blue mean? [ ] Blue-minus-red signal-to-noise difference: -2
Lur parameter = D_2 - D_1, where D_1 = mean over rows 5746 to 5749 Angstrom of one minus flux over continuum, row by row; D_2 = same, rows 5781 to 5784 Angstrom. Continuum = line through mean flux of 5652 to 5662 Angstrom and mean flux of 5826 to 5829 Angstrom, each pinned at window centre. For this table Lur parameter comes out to 0.11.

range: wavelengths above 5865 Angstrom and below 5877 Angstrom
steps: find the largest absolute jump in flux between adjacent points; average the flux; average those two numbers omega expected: 38.7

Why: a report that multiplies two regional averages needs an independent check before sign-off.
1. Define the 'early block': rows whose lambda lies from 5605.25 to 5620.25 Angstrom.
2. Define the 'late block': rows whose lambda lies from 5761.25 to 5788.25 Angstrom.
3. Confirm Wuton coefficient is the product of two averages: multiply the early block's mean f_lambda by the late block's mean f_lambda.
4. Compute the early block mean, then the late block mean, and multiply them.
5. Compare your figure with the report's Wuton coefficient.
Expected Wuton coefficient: 5610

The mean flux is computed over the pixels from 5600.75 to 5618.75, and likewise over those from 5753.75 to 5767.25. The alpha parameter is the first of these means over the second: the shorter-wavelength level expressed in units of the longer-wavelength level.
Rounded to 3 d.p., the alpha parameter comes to 0.811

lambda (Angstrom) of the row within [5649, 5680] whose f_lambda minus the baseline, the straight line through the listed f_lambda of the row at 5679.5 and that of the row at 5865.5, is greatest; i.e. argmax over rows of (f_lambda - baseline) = 5678.0 Angstrom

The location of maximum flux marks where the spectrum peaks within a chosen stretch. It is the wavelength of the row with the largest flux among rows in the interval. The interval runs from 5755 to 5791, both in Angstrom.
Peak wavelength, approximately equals 5756.0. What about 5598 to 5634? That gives 5612.0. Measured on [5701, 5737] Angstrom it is 5735.0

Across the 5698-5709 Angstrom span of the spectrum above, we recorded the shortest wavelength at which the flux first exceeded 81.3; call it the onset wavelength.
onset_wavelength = 5705.0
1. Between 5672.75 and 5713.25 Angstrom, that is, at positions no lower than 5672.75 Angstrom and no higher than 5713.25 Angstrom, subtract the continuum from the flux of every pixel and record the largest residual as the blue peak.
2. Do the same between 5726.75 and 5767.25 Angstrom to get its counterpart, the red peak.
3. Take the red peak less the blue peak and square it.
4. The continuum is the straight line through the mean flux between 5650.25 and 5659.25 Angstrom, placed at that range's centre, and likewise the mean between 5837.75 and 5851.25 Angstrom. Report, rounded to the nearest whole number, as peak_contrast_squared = 56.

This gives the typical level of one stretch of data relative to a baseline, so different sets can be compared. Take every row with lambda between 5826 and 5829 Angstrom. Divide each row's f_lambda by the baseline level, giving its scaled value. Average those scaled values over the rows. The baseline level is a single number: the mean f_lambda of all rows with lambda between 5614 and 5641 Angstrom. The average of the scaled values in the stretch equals 1.21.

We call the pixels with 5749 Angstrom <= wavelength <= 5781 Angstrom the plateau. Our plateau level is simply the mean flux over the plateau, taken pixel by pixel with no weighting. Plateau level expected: 84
